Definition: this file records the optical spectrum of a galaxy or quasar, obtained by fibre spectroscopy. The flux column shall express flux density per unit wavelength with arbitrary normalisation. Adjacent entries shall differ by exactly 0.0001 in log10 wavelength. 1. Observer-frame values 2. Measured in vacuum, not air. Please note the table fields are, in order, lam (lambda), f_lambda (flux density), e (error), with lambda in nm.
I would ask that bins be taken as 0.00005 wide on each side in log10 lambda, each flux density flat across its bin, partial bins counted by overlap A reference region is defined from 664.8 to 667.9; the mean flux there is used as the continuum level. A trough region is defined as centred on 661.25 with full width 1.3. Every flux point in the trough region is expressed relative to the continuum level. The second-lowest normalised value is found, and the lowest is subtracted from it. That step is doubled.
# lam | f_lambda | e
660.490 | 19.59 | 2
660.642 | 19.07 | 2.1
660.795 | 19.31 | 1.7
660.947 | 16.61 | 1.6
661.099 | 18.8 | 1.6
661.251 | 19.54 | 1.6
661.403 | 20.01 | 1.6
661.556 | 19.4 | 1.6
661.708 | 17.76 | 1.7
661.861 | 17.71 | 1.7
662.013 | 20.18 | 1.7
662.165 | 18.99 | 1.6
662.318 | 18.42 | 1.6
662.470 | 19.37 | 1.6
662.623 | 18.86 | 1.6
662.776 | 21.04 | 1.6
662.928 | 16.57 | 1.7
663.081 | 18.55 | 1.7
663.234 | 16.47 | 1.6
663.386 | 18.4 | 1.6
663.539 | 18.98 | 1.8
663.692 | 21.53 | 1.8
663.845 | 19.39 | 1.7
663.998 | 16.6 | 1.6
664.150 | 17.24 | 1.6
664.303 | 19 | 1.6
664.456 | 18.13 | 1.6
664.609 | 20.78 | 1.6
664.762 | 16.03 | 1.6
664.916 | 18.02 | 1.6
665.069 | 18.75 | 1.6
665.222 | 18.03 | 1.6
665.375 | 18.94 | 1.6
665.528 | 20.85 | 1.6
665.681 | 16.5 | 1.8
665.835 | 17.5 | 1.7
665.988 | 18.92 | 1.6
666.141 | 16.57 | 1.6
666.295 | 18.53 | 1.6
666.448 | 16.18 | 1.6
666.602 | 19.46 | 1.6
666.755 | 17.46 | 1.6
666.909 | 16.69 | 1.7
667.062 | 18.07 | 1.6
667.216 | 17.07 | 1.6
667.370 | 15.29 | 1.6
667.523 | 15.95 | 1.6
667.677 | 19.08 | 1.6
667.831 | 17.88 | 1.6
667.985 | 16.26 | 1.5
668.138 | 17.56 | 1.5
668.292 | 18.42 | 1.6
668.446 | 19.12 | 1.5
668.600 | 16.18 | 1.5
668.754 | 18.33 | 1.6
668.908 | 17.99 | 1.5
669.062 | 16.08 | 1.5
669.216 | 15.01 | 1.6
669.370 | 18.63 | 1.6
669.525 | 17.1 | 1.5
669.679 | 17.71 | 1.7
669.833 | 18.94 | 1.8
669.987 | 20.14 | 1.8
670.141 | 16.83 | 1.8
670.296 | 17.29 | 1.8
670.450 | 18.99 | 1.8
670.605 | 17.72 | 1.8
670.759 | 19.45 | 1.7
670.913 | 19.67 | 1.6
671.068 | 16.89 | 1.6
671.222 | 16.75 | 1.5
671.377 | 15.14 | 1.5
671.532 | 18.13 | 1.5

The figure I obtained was 0.12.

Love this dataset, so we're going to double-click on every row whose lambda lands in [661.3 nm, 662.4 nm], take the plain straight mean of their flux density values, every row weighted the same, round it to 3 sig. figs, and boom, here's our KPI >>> 18.9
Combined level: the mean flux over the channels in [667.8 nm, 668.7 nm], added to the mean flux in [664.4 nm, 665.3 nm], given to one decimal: 35.9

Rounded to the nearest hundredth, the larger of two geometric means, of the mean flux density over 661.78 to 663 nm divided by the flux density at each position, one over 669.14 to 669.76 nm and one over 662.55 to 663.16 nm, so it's 1.11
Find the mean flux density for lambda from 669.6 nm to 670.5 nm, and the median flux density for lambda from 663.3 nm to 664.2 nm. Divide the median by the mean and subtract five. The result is -3.98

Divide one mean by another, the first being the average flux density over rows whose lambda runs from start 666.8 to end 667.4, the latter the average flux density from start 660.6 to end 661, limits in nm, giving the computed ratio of 0.92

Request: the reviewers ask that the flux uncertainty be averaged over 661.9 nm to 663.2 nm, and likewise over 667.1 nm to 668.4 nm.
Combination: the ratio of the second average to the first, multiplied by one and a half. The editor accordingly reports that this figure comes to 1.44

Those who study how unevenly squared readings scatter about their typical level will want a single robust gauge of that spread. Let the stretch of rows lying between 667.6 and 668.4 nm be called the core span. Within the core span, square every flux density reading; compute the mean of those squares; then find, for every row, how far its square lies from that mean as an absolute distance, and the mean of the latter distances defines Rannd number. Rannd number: 26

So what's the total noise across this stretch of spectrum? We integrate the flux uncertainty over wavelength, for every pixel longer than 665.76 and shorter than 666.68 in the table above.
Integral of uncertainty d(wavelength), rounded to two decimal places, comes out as 1.49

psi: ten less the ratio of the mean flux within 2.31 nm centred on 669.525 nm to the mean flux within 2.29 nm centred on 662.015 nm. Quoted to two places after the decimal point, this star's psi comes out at 9.06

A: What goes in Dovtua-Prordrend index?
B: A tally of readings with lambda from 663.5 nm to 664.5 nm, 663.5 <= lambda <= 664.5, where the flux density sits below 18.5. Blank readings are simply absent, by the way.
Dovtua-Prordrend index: 3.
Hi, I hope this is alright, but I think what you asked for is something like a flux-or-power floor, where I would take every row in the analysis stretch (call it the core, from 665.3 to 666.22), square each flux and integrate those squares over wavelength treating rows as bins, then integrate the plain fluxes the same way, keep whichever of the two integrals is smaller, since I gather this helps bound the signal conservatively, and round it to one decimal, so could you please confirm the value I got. 16.8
